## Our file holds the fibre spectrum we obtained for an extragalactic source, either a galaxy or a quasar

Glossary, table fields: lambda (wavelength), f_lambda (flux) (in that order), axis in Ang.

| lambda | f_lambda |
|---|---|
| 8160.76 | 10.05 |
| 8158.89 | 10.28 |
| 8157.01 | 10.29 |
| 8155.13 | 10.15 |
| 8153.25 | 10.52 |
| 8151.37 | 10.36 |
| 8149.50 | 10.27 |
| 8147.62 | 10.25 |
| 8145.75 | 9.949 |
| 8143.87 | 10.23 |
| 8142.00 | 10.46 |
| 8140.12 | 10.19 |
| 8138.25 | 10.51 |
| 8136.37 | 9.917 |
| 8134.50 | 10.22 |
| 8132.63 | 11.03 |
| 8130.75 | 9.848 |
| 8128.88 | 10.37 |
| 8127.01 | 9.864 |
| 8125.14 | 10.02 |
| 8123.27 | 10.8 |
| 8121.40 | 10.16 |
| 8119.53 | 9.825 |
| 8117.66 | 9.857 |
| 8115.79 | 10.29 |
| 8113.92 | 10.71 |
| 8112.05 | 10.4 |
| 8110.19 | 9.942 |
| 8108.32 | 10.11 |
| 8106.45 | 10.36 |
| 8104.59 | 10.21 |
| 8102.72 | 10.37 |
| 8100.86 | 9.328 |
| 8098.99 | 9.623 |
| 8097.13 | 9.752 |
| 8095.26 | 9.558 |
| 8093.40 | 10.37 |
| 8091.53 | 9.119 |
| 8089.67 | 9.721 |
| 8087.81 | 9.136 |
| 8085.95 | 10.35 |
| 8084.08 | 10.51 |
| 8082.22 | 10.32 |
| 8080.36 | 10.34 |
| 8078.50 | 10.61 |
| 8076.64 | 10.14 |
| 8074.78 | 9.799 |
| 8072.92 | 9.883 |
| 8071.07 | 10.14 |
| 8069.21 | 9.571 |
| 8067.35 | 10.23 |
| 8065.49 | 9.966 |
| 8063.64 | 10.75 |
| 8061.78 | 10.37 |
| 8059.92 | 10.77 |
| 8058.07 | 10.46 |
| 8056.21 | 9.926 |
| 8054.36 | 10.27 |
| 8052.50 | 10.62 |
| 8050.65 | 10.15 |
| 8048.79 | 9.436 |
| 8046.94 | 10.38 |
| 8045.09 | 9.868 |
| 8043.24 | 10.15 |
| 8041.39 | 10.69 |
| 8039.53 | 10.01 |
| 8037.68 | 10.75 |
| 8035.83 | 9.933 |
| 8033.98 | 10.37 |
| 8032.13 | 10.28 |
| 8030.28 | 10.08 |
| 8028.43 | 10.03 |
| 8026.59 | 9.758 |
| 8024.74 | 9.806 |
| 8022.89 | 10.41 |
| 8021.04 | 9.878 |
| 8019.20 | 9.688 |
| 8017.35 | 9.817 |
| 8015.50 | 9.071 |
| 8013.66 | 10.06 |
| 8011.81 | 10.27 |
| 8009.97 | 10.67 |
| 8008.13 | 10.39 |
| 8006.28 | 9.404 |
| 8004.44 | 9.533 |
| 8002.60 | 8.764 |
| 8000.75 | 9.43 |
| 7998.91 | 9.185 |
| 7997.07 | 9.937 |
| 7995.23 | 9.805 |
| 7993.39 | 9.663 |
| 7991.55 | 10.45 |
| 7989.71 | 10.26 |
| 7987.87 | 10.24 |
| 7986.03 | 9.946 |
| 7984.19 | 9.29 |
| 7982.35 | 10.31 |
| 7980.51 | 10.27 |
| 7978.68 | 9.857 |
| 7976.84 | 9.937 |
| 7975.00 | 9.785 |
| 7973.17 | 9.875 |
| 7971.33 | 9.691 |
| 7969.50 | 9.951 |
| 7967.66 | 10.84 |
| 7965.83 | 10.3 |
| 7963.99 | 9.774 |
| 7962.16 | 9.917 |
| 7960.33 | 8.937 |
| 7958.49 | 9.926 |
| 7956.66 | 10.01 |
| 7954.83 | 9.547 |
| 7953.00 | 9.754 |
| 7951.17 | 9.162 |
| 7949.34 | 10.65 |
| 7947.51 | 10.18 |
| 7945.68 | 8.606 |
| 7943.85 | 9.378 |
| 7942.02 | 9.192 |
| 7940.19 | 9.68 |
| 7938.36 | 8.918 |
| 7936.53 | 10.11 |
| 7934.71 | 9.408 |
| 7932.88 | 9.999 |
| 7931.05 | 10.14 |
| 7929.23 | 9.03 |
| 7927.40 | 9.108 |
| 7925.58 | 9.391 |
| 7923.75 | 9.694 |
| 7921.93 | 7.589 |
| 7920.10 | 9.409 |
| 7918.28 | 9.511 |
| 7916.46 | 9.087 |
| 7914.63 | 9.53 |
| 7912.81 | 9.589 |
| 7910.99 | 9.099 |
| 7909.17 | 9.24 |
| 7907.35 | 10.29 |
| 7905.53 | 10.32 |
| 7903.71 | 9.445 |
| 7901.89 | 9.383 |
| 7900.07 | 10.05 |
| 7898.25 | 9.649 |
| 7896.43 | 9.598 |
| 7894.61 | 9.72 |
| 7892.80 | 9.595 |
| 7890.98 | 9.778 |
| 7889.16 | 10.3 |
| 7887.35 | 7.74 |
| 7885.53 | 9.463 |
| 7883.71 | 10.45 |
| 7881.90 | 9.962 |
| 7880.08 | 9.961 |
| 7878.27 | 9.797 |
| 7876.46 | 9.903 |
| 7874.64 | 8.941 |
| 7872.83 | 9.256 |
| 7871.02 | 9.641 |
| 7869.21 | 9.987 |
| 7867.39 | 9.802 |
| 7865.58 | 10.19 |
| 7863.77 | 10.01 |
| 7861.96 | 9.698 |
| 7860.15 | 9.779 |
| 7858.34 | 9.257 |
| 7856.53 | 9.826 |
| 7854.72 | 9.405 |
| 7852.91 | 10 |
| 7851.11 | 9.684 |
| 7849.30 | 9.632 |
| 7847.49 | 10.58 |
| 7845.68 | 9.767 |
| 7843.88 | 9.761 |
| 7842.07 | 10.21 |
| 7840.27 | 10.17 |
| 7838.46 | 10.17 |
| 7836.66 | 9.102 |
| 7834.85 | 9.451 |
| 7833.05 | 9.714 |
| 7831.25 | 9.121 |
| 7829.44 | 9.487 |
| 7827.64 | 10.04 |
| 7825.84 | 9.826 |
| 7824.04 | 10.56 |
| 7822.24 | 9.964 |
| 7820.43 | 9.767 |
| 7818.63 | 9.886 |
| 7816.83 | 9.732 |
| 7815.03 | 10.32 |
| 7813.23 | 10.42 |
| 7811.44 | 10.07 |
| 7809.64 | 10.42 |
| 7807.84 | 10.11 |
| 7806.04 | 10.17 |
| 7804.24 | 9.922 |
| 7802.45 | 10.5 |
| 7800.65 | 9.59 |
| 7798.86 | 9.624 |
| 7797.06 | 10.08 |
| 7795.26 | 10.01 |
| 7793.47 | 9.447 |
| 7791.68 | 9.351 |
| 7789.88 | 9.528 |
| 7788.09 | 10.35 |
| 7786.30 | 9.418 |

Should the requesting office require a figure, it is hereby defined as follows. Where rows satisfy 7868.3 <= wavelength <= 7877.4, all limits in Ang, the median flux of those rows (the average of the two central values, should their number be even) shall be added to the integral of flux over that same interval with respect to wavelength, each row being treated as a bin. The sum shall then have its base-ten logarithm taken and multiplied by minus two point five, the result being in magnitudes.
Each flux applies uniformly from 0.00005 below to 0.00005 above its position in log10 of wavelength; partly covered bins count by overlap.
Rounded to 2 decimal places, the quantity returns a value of -4.96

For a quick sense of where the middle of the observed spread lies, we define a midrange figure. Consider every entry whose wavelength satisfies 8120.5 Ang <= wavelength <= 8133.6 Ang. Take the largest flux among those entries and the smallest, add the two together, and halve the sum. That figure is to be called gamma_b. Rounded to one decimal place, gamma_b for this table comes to 10.4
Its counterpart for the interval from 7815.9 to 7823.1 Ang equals 9.8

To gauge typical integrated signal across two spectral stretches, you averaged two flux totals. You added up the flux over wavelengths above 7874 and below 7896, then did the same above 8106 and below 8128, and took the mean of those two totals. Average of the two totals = 119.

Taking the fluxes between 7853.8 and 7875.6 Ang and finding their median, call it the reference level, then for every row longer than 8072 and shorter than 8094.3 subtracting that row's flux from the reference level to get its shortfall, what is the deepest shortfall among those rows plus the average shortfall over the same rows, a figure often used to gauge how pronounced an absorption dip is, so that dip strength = 0.33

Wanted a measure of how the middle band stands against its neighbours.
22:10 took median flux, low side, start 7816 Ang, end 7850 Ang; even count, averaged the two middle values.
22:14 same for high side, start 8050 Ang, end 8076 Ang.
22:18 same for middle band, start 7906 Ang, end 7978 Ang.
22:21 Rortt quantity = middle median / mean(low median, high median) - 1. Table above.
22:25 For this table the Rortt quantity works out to -0.030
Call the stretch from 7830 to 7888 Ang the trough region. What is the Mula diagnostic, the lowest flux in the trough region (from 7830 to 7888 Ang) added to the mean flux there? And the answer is 17.4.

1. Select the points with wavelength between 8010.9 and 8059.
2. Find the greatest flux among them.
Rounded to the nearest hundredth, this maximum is 10.75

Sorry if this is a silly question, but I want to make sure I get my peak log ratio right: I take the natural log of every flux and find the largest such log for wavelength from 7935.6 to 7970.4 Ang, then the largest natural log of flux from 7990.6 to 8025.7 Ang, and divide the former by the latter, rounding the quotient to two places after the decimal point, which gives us 1.01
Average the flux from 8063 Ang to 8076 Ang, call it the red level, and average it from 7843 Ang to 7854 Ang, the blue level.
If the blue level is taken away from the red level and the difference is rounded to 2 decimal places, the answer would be 0.14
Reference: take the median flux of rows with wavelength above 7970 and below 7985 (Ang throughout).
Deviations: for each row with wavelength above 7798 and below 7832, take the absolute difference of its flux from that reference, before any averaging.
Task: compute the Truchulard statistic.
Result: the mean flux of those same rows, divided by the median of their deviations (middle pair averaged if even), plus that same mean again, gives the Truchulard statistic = 51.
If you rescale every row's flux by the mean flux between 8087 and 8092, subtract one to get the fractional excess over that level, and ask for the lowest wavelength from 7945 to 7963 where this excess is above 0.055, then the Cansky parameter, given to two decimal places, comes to 7947.51 Ang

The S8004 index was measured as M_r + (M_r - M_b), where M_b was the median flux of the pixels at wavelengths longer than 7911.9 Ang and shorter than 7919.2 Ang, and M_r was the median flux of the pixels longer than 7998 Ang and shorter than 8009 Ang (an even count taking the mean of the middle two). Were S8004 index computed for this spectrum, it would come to 9.3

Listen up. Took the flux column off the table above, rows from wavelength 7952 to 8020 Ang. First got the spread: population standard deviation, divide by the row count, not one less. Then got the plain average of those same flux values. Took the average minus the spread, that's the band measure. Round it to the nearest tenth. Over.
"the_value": 9.4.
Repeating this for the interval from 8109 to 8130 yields 9.9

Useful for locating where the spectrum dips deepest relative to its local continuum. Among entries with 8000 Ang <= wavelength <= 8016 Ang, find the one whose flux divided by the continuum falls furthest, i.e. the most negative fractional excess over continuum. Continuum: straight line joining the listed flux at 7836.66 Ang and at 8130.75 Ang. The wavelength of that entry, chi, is 8002.60 Ang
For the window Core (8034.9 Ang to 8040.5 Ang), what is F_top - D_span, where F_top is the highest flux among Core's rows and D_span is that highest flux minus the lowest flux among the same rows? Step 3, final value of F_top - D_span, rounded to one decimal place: 9.9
